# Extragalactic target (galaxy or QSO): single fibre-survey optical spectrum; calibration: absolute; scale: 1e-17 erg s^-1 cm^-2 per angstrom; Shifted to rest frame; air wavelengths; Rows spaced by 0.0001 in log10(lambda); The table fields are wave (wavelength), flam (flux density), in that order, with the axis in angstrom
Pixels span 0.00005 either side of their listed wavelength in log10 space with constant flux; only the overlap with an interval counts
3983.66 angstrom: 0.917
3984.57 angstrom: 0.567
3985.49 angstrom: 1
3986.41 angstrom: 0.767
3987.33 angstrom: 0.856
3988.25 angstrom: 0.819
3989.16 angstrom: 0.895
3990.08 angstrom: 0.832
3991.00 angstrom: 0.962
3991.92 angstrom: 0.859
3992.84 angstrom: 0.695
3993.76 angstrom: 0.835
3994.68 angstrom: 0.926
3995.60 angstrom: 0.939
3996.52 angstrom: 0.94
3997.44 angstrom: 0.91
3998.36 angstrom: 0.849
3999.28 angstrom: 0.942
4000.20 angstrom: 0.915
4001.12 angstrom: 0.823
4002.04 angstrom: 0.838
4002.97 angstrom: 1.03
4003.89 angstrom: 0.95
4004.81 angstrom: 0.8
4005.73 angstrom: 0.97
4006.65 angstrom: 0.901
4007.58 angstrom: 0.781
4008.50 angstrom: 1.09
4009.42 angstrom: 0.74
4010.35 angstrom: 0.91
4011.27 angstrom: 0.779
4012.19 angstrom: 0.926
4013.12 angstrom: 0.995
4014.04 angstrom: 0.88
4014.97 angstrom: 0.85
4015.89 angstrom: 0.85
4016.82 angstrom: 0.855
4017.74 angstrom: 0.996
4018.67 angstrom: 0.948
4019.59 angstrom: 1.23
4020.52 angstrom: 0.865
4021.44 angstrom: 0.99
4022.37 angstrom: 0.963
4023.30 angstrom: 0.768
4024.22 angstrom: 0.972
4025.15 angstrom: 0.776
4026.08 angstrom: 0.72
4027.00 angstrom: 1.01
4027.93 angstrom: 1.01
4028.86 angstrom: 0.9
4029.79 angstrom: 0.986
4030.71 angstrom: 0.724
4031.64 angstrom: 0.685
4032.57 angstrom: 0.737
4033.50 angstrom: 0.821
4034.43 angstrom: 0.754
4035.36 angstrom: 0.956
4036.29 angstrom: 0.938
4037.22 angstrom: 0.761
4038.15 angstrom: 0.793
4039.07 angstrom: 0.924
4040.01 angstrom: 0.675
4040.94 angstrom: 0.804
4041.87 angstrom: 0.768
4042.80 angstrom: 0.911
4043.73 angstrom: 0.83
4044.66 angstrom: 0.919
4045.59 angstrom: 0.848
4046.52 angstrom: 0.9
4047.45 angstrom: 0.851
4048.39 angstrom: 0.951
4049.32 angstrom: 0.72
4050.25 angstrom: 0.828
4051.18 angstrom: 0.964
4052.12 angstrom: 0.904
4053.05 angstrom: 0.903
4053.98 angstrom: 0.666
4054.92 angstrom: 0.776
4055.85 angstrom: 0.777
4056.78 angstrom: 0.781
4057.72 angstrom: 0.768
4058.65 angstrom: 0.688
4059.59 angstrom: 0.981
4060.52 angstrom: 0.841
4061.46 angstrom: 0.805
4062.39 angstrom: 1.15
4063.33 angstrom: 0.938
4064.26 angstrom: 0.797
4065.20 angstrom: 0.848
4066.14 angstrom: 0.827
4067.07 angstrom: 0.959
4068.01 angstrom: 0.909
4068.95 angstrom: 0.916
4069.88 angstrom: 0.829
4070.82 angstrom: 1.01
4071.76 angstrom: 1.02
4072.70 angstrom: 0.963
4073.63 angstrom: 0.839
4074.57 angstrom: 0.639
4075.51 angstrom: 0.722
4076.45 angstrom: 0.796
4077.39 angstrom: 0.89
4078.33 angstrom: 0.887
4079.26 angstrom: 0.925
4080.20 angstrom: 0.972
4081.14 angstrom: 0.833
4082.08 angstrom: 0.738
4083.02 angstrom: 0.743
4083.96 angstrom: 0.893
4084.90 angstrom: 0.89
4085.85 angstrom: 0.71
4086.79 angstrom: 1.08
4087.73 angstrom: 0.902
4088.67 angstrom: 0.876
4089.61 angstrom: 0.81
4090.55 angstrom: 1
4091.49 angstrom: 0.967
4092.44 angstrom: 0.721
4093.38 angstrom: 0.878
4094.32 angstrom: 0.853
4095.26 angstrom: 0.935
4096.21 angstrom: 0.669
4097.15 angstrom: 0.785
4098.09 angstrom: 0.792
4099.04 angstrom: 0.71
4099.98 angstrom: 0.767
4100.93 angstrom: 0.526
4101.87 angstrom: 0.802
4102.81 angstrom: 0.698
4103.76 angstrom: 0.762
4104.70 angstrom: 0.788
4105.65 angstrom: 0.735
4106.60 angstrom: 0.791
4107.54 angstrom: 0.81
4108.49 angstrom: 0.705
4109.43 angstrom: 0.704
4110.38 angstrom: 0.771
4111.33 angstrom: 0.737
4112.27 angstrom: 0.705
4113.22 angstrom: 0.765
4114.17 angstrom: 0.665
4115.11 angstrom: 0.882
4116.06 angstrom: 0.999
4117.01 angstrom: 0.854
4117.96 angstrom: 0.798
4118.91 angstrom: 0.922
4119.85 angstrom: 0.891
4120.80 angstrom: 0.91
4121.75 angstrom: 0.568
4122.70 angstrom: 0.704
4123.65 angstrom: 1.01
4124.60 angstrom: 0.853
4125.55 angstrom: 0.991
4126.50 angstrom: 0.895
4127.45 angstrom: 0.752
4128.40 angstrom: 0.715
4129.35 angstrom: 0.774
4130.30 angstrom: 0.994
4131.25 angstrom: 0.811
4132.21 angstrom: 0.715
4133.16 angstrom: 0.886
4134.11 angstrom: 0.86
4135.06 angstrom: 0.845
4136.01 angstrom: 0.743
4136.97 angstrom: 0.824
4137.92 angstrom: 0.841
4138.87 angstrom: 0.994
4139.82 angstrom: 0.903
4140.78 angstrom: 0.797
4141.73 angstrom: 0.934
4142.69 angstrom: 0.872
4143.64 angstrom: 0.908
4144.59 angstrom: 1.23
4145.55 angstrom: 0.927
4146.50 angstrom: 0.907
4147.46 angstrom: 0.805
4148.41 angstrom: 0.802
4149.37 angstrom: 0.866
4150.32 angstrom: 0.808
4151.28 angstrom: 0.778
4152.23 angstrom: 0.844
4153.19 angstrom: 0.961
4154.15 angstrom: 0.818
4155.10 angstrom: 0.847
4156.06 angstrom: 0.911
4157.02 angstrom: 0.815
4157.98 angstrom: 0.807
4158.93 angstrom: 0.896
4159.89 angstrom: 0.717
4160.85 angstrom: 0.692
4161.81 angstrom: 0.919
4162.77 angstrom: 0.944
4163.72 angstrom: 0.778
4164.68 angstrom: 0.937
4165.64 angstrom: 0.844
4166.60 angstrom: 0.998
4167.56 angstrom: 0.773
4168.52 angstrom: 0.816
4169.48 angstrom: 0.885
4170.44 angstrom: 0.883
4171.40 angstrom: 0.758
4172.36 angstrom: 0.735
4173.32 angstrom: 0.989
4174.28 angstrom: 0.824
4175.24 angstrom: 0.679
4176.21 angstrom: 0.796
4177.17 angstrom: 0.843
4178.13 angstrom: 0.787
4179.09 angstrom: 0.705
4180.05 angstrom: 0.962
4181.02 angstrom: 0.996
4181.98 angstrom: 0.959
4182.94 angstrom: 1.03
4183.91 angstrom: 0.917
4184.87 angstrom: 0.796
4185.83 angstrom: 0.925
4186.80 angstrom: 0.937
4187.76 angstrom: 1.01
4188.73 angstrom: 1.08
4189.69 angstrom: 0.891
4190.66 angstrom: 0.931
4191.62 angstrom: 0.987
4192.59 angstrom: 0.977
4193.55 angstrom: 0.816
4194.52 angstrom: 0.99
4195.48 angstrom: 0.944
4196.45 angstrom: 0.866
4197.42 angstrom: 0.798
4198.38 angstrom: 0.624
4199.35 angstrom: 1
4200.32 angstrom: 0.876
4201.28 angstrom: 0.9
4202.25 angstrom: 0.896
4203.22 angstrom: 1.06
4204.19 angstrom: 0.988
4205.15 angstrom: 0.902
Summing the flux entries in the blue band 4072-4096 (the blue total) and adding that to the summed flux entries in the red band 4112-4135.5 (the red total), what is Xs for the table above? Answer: 42.2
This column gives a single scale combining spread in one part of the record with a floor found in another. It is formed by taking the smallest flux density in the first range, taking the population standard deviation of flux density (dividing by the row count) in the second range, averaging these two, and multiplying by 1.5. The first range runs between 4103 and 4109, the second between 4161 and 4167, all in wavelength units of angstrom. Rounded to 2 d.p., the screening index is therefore 0.58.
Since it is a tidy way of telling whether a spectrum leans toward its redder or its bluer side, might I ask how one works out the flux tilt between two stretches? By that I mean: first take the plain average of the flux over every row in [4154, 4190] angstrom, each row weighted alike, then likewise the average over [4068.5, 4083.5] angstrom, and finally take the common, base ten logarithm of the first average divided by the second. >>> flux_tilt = 0.0041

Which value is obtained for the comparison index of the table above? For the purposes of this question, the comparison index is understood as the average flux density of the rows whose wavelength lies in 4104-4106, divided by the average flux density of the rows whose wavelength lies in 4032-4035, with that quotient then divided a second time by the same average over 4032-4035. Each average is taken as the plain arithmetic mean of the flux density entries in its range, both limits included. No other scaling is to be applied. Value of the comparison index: 1.28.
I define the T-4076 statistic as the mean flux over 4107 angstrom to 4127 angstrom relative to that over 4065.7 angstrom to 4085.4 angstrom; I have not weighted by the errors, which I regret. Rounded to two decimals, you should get 0.94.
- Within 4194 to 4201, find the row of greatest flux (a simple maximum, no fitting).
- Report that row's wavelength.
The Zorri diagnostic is 4199.35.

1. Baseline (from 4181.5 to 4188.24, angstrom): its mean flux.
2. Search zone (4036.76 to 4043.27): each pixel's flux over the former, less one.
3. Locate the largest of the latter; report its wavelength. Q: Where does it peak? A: 4039.07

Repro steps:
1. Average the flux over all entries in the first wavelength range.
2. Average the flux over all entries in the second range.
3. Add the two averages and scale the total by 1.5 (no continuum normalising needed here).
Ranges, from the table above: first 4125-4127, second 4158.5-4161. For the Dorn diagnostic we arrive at 2.57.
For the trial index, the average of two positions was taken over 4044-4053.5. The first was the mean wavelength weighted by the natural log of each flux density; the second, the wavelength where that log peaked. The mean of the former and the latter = 4050.0 angstrom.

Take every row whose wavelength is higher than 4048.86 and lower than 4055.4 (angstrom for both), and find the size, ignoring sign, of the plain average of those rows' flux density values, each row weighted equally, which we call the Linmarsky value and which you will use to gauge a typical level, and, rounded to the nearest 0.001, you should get 0.823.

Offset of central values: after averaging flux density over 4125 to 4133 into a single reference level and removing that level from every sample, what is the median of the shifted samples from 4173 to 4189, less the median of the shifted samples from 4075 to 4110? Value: 0.13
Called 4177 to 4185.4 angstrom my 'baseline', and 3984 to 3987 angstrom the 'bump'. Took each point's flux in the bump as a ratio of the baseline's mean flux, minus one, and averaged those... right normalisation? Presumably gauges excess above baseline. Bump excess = -0.12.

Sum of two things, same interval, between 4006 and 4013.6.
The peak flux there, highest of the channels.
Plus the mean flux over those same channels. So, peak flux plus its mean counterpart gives 1.98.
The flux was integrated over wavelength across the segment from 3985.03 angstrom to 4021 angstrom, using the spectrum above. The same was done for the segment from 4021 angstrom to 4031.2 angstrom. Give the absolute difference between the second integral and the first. 23.1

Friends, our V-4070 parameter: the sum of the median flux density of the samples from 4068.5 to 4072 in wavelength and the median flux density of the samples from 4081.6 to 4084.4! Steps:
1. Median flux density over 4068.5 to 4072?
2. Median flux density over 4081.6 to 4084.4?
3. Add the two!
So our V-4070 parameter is 1.71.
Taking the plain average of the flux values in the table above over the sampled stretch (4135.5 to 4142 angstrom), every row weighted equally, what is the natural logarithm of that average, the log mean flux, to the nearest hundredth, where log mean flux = -0.15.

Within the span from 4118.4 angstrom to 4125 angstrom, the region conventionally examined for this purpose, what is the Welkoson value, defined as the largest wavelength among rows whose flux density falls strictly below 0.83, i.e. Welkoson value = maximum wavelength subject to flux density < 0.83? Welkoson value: 4122.70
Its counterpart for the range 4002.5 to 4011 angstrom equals 4009.42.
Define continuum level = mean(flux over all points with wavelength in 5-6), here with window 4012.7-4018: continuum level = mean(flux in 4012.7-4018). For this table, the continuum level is 0.90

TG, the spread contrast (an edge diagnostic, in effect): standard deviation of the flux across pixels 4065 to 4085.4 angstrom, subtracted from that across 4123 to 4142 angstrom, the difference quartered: -0.001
